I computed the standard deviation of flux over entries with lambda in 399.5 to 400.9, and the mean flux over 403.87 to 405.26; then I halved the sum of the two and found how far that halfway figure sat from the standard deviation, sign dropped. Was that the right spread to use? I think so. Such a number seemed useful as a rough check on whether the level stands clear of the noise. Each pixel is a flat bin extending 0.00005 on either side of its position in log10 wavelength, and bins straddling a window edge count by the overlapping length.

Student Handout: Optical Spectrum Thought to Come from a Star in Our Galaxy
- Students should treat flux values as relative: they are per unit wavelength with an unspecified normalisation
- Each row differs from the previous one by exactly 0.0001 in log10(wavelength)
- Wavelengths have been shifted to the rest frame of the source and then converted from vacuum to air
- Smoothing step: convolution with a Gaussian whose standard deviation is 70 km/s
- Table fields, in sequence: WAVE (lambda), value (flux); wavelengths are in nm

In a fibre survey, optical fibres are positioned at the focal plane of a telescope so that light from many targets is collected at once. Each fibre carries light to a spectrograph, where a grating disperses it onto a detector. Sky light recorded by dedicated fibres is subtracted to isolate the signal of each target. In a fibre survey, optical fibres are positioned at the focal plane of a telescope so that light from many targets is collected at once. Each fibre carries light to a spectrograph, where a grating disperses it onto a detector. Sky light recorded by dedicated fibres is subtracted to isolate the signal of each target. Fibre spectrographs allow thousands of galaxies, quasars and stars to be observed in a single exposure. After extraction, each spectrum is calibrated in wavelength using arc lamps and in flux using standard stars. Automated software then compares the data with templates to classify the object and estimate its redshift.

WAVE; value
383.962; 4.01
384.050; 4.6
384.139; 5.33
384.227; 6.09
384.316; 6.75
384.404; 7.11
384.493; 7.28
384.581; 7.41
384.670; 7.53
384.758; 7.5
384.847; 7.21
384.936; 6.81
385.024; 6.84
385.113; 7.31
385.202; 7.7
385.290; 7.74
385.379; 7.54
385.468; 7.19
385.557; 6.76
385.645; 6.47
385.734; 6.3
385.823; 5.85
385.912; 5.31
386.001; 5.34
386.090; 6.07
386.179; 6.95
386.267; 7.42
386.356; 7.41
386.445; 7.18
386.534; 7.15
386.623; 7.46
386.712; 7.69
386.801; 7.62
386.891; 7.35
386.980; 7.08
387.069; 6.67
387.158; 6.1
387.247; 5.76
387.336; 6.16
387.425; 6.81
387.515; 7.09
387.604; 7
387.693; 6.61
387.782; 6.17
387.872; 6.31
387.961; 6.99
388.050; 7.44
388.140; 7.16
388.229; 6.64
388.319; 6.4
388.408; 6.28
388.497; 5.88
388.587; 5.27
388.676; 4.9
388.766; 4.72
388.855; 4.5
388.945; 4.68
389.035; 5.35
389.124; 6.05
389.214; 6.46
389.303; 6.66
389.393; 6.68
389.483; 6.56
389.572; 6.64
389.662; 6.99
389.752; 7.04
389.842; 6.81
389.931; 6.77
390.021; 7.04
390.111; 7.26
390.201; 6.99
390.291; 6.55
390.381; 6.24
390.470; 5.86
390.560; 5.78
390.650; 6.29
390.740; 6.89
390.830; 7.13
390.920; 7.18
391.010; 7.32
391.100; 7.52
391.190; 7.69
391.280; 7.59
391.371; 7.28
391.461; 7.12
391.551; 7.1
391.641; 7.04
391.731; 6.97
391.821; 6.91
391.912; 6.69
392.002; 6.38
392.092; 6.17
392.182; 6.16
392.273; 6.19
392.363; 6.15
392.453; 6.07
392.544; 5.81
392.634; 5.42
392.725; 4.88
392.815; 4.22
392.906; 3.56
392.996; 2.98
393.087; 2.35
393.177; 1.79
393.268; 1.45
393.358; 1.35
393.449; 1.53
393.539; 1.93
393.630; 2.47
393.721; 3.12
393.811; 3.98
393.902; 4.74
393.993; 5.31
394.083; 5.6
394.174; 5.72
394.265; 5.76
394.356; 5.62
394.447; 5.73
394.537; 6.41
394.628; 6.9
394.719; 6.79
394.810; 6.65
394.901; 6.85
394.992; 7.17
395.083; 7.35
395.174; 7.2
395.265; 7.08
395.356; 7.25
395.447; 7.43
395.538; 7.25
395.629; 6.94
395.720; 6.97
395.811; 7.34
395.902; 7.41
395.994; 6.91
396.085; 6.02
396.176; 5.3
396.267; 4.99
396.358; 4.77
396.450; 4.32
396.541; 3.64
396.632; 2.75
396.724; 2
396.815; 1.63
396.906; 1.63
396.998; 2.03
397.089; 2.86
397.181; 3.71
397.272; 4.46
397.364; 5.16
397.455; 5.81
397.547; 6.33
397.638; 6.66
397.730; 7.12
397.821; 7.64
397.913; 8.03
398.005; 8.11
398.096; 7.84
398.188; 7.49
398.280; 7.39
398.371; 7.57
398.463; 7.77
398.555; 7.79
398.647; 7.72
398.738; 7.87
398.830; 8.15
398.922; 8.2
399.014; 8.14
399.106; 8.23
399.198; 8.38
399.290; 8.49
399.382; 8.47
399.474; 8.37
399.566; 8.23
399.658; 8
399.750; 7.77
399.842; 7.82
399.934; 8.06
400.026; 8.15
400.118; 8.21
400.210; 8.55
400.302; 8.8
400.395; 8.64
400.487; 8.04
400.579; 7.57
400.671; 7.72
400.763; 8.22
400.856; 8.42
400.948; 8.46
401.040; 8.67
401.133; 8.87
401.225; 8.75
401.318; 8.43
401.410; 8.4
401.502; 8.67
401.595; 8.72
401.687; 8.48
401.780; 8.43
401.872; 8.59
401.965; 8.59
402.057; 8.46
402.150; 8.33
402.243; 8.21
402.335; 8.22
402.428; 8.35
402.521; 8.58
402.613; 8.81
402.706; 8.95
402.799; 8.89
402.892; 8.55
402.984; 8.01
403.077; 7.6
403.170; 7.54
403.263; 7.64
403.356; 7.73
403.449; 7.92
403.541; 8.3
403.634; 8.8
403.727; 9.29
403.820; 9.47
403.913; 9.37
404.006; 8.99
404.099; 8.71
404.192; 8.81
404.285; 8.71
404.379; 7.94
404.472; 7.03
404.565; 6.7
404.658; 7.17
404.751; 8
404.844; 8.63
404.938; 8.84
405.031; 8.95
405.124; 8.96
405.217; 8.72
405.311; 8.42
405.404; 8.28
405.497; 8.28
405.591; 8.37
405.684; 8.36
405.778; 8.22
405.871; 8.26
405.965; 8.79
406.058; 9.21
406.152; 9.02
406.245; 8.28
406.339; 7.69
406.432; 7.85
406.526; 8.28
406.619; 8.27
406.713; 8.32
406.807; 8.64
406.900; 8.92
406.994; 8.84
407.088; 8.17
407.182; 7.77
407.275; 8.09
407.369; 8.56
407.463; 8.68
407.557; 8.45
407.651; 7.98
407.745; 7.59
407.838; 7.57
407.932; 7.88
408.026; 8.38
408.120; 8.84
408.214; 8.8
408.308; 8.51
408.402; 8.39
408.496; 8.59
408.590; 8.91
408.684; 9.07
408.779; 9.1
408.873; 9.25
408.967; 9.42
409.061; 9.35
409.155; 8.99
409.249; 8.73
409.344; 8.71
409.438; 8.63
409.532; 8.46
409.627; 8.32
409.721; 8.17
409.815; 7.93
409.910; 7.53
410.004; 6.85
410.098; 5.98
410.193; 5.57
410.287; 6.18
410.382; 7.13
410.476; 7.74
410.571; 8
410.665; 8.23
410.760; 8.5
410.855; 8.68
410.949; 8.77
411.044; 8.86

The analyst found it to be 4.01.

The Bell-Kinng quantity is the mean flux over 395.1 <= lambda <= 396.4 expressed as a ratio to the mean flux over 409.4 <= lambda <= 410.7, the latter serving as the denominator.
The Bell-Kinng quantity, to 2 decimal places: 0.89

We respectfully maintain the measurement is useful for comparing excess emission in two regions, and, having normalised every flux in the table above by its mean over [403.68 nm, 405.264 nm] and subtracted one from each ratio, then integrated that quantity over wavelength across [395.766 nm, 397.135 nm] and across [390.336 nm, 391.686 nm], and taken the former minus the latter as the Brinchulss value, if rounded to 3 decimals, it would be -0.439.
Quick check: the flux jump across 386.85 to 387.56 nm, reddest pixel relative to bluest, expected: -0.3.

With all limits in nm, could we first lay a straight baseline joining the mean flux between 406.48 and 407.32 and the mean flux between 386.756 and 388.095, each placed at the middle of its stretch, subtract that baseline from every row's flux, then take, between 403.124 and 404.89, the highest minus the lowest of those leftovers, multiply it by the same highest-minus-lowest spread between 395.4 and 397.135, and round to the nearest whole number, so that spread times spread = 17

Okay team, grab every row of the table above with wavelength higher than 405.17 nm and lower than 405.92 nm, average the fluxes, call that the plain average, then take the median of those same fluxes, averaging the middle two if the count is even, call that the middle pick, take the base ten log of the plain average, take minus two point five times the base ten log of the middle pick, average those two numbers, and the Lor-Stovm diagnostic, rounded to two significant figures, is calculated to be -0.69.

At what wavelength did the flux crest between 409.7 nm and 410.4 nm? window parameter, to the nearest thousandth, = 409.721 nm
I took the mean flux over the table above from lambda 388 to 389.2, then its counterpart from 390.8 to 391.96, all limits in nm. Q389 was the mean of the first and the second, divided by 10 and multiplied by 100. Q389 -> 65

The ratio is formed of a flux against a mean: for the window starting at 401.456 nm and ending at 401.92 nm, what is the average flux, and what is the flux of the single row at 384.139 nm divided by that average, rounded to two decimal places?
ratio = 0.62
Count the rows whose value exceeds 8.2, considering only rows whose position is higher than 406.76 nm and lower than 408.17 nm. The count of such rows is 8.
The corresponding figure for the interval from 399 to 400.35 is 9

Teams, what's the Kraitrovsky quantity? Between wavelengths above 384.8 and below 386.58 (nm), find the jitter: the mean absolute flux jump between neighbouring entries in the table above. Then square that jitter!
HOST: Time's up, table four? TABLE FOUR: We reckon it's 0.10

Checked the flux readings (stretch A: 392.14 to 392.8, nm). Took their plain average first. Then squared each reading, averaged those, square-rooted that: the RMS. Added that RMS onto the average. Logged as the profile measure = 11.6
